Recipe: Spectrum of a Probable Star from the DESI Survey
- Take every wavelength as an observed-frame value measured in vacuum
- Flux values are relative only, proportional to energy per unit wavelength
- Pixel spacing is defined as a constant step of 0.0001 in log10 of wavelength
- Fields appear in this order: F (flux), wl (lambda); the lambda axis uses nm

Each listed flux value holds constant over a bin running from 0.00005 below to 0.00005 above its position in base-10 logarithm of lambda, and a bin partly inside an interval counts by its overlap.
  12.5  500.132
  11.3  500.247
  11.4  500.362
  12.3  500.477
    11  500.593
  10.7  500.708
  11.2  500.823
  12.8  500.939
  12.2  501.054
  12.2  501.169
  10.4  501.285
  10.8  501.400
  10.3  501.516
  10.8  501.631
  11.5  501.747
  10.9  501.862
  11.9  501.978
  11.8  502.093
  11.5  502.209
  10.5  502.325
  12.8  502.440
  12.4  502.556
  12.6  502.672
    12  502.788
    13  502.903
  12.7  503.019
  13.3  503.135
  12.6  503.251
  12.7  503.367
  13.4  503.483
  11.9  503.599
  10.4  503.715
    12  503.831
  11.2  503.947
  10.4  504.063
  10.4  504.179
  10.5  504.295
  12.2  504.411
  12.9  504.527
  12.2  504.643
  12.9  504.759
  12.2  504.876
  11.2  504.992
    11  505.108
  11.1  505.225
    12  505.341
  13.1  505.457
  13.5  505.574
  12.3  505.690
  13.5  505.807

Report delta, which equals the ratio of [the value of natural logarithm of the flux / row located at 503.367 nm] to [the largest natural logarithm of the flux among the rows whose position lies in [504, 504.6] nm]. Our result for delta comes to 0.99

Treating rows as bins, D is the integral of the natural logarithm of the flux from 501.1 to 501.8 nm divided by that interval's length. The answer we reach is 2.40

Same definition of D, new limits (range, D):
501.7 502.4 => 2.43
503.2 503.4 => 2.54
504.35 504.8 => 2.53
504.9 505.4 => 2.43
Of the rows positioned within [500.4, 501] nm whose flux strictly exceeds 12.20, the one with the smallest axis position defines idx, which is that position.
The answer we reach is 500.477 nm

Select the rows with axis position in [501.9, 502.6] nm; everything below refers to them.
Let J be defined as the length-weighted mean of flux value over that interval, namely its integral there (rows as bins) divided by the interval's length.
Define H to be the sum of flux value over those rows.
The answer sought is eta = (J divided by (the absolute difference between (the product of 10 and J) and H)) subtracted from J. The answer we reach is 11.5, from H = 70.9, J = 11.8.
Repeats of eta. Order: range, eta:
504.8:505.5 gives 11.5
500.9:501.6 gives 11.1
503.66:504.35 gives 10.6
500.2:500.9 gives 11.1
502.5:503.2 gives 12.4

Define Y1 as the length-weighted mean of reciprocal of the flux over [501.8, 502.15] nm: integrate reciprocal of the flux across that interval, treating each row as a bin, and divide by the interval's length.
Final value 0.0870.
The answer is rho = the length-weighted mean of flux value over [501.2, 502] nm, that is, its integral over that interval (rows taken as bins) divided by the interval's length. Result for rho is 10.93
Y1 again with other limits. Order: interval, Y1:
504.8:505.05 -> 0.0850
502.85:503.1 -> 0.0775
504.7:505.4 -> 0.0855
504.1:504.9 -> 0.0850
